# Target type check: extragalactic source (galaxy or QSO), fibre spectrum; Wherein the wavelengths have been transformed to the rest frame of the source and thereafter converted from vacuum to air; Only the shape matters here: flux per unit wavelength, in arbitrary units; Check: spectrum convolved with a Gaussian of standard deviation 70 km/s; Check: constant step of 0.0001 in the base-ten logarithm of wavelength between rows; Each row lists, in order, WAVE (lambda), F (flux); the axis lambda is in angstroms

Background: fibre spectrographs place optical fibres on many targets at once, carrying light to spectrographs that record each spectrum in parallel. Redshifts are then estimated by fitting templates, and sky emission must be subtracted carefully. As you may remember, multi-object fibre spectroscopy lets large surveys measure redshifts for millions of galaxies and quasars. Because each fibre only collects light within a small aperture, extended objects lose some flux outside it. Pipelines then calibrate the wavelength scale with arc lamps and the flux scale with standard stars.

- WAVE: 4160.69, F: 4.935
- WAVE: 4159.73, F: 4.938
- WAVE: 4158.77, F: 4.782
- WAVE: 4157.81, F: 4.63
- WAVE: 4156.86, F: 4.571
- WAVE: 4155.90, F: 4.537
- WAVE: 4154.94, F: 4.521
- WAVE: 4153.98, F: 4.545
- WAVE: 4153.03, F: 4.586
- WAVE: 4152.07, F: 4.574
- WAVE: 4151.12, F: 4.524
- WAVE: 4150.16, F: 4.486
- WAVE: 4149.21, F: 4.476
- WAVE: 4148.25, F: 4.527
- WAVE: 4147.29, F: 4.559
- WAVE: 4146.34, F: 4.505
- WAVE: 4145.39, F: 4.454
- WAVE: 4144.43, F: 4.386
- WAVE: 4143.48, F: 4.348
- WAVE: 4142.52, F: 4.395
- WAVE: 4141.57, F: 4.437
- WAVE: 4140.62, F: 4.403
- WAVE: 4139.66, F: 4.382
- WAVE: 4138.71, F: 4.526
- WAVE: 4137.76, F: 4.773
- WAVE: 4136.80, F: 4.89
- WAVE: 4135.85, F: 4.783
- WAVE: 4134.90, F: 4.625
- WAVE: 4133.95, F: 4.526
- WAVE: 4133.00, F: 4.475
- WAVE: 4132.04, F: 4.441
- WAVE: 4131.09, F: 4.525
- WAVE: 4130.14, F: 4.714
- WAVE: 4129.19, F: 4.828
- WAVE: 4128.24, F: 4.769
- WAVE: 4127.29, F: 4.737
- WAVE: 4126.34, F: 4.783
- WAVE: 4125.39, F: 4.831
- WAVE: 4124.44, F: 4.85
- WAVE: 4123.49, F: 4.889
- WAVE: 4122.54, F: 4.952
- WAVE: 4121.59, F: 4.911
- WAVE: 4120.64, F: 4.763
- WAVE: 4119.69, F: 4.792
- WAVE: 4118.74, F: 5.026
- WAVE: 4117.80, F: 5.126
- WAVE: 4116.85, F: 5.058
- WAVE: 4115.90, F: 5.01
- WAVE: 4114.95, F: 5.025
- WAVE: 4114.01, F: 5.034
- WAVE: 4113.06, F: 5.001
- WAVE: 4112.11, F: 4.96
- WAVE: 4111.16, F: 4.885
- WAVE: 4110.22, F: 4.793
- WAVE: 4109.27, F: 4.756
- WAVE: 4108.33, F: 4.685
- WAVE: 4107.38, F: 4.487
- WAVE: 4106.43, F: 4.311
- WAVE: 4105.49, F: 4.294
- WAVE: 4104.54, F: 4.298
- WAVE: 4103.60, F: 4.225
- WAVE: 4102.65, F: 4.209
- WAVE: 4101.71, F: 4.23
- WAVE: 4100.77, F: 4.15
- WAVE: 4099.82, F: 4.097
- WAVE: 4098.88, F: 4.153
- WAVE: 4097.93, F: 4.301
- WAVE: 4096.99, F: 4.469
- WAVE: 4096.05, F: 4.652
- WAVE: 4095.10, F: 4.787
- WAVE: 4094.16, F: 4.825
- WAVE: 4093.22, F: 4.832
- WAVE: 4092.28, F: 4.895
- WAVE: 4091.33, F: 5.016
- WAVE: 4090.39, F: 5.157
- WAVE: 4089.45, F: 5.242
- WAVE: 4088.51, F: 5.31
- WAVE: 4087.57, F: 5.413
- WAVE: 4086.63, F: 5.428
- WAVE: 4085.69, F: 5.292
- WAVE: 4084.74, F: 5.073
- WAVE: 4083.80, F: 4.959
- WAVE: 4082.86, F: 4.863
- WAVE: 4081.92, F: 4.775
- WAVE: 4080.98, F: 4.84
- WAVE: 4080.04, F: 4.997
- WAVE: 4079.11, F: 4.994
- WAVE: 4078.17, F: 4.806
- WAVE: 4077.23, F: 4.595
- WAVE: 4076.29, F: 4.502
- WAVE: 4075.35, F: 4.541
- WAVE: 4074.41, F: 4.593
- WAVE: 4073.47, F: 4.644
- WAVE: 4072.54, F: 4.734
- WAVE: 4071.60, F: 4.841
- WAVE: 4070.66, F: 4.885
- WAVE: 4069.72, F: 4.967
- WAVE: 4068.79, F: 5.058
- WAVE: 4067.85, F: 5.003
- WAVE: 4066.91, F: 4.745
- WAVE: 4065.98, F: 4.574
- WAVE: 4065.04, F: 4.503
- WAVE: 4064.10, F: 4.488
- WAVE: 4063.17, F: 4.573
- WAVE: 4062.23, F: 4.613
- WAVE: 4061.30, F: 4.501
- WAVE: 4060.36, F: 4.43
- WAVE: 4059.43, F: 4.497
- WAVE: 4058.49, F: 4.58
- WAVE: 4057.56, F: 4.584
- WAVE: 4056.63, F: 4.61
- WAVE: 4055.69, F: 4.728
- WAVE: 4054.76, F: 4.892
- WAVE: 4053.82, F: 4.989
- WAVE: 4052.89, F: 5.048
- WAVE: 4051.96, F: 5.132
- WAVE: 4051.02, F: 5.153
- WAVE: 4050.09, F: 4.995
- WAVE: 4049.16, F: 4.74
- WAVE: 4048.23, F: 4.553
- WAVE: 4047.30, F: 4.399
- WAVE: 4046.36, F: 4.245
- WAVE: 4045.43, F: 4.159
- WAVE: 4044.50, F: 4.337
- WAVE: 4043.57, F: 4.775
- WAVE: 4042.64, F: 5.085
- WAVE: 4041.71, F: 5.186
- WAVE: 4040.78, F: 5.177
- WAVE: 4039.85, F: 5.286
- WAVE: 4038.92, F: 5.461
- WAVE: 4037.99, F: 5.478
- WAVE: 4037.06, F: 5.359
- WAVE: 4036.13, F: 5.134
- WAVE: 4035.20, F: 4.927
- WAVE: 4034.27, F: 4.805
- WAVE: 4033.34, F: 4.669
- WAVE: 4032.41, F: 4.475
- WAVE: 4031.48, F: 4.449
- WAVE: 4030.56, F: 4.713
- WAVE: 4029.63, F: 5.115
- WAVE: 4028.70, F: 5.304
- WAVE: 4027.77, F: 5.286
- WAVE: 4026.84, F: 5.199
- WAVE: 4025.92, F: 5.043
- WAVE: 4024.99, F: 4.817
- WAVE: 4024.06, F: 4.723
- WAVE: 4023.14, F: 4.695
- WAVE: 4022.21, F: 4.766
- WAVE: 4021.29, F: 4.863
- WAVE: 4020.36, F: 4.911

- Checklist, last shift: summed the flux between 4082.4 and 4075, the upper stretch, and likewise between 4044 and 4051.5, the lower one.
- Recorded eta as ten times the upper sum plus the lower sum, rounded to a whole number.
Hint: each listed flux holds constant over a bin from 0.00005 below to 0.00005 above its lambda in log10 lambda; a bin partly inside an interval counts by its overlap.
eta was 417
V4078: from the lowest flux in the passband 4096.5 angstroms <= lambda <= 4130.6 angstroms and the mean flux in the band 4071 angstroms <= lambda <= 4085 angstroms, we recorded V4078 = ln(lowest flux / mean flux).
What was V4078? -0.155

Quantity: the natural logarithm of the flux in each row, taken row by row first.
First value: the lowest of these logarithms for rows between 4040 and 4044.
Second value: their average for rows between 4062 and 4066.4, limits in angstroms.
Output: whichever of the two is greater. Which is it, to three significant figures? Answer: 1.56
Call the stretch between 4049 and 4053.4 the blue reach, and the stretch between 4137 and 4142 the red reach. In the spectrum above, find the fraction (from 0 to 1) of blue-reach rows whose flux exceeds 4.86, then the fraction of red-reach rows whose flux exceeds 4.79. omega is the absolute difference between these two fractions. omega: 0.80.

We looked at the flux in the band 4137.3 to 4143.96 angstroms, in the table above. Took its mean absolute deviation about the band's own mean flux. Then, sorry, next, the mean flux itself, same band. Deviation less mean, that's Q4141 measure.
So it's -4.4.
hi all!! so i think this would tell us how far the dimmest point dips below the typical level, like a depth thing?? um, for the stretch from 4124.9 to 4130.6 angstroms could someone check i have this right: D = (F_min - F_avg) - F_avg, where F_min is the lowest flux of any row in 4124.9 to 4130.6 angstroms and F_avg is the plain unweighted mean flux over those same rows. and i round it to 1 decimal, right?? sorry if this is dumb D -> -4.8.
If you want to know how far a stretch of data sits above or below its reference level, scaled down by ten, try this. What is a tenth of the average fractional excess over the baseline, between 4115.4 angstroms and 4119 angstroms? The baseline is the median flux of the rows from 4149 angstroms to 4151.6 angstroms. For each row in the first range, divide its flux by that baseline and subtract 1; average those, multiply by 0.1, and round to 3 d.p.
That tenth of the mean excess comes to 0.013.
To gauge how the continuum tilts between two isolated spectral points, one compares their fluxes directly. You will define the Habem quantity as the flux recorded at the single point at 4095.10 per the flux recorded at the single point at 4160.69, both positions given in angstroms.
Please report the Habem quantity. 0.97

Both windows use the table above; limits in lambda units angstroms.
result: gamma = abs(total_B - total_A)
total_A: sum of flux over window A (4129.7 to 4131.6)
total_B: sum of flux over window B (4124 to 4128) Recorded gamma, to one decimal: 10.0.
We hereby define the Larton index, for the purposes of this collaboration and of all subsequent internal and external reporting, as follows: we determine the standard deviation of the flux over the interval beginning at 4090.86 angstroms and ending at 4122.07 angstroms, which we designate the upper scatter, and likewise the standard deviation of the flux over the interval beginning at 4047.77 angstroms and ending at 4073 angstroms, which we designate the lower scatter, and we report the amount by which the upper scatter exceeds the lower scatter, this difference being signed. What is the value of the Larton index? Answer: 0.11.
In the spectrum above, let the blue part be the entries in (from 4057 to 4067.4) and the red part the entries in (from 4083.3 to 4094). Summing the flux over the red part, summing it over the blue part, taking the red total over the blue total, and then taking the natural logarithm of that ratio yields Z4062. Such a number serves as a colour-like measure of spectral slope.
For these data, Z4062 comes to 0.12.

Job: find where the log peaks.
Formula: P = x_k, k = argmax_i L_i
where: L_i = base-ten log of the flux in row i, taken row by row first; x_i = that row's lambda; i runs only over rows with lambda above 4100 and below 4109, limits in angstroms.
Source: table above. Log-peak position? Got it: 4108.33 angstroms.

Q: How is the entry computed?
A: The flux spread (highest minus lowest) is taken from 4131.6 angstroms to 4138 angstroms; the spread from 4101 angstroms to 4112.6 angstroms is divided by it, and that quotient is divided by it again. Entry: 3.7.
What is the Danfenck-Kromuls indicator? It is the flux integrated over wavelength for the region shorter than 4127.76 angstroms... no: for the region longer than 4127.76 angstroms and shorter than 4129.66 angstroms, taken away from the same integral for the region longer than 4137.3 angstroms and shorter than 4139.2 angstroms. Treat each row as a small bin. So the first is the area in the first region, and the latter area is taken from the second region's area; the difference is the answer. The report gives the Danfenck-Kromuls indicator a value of -0.3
